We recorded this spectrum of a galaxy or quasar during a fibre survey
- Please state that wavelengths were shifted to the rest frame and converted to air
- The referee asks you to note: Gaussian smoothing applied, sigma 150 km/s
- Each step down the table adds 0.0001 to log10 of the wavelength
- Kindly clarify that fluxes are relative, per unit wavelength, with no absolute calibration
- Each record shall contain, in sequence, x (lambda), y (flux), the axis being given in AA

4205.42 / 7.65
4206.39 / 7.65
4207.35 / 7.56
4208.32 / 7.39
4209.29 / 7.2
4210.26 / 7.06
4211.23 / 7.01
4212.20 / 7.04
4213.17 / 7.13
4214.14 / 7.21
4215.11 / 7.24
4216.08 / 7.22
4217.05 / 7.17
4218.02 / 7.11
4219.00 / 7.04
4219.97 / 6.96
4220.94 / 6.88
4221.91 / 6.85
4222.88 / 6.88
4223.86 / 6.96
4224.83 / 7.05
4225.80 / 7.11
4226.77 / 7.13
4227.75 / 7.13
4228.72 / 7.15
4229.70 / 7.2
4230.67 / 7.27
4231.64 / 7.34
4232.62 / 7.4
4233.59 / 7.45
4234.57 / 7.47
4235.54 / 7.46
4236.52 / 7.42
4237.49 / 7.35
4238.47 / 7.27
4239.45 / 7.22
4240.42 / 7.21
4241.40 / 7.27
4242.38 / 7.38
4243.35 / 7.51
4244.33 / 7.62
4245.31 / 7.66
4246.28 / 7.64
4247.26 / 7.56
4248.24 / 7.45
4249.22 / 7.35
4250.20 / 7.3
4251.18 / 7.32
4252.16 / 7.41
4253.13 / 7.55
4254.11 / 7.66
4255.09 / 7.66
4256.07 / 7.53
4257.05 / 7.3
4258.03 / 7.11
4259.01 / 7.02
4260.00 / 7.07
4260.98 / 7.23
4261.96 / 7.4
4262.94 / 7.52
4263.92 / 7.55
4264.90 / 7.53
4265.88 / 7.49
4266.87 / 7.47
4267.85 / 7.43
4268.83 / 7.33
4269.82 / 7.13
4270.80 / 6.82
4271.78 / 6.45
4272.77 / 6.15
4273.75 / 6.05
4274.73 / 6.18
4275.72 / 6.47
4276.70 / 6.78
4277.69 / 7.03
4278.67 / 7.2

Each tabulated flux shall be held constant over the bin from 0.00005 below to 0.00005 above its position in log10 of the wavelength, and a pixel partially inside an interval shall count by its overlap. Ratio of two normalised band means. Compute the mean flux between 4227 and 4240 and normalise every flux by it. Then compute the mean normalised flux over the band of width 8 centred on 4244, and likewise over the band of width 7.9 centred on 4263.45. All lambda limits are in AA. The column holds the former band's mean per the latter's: 1.01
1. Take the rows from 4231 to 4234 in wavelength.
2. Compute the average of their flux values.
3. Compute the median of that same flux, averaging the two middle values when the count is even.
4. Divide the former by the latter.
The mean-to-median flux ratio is 1.00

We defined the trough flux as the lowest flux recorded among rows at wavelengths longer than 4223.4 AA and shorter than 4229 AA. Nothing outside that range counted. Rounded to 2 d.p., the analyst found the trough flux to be 6.96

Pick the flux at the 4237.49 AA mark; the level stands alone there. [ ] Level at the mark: 7.35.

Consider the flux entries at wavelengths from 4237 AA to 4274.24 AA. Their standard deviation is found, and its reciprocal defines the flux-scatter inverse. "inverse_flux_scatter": 2.7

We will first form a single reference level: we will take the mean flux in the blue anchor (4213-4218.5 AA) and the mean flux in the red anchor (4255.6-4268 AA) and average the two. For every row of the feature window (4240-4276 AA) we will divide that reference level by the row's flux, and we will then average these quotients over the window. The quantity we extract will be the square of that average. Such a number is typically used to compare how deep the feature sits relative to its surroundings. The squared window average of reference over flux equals 1.02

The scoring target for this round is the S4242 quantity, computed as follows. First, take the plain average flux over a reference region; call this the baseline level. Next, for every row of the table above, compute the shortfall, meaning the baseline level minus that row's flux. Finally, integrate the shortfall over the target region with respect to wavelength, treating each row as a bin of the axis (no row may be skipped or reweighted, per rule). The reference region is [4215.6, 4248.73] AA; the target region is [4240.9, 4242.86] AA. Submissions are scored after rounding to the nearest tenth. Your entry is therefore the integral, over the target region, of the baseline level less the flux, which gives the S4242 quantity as -0.1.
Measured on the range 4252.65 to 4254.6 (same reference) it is -0.7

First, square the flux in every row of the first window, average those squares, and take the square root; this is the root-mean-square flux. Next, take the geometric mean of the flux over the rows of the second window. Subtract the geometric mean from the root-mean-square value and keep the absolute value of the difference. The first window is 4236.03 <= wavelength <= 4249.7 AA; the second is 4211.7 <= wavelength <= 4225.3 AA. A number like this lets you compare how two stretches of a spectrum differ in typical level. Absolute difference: 0.37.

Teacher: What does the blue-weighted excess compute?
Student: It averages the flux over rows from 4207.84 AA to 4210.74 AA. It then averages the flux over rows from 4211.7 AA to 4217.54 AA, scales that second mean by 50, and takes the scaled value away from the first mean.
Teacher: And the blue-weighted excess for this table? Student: -351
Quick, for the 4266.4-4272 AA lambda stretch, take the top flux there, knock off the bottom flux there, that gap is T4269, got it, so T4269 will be 1.0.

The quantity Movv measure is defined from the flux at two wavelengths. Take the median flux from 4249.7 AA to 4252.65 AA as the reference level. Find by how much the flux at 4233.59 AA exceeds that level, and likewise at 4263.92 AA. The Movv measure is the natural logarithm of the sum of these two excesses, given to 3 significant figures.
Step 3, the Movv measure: -1.02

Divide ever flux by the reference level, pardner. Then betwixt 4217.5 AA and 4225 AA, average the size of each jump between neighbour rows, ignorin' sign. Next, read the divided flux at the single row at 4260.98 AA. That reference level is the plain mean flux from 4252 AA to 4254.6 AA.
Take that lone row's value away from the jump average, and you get -0.95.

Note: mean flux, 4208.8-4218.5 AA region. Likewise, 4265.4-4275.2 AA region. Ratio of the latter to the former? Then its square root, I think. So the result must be 0.98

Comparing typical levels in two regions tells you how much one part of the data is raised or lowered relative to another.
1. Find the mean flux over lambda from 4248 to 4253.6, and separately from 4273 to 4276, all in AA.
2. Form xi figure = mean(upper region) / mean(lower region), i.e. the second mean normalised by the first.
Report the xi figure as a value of 0.84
